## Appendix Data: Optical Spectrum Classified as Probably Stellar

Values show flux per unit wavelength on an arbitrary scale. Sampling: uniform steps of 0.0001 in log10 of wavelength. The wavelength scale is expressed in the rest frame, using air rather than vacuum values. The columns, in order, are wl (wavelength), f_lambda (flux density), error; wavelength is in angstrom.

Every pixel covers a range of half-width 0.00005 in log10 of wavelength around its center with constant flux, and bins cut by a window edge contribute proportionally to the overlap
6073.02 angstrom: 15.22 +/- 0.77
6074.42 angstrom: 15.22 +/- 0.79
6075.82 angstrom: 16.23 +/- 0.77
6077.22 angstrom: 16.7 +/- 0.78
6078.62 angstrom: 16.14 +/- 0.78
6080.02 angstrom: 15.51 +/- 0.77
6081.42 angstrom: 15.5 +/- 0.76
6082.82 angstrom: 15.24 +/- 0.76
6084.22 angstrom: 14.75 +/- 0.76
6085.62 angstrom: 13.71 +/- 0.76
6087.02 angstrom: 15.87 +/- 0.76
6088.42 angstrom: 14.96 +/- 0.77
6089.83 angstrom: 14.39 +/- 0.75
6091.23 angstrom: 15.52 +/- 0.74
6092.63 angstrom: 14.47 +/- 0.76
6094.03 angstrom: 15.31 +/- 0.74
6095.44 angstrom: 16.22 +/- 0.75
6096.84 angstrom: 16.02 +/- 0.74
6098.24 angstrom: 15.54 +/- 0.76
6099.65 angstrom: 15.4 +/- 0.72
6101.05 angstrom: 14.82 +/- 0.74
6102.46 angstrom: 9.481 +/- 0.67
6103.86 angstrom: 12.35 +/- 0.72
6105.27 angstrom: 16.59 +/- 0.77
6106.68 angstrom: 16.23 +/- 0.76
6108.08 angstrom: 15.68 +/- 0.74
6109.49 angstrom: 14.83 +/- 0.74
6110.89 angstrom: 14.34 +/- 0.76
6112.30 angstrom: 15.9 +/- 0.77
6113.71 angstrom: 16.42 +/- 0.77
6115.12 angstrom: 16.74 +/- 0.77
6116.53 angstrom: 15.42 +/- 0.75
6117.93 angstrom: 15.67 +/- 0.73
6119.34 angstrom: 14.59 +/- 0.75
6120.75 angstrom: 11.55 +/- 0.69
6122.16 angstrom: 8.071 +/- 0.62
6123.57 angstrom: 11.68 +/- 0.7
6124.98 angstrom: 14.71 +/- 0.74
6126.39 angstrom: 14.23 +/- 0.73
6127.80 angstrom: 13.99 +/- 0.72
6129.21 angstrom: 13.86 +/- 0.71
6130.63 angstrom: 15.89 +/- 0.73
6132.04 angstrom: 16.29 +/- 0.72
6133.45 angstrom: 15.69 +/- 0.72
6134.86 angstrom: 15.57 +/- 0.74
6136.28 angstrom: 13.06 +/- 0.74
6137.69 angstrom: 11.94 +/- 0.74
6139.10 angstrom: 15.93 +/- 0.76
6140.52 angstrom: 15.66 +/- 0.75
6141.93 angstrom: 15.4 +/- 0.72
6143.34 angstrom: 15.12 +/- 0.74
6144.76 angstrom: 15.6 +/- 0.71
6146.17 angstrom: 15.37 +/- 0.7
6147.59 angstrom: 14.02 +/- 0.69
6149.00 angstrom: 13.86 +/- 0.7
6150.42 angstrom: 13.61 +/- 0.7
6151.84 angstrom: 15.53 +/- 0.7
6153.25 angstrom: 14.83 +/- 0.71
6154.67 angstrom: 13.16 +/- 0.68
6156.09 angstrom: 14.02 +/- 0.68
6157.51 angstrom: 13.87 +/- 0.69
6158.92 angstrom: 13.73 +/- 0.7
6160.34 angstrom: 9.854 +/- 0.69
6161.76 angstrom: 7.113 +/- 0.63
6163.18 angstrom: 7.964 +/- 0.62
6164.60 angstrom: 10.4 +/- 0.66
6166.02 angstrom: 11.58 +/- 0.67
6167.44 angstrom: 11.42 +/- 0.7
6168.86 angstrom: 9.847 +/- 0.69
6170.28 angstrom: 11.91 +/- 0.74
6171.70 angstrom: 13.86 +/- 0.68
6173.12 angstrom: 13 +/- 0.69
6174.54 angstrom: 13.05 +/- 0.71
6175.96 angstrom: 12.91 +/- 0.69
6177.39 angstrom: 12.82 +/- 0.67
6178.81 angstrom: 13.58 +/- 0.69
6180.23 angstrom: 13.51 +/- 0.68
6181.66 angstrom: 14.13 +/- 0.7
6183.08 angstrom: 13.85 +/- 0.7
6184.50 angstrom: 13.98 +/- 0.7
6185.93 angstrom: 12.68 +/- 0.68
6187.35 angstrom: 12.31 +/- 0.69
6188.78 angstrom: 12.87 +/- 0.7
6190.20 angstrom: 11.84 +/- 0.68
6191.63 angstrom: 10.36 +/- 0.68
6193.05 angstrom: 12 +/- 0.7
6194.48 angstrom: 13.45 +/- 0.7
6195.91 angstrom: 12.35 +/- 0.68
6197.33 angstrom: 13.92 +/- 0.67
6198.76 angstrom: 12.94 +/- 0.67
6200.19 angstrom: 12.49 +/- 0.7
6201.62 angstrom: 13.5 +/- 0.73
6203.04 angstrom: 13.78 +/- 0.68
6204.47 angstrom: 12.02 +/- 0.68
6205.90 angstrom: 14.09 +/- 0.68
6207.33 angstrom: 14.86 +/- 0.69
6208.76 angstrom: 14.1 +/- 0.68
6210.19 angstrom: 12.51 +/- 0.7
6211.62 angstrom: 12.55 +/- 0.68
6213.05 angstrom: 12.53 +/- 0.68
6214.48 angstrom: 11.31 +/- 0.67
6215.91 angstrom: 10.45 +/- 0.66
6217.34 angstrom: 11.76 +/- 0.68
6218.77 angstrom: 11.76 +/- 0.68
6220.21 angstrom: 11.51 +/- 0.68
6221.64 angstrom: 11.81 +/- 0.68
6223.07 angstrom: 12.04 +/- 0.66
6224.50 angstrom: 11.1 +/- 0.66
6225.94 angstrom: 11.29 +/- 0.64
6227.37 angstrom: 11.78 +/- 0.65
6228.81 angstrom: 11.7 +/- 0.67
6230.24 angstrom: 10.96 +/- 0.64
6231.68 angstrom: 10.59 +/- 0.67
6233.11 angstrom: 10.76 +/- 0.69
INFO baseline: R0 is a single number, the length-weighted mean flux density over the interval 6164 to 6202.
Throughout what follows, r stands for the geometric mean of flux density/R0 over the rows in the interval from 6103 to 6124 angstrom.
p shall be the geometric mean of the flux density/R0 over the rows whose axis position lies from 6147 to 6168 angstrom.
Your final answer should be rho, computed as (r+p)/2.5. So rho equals 0.832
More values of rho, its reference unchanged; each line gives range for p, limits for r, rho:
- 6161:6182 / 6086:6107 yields 0.836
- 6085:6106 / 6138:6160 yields 0.926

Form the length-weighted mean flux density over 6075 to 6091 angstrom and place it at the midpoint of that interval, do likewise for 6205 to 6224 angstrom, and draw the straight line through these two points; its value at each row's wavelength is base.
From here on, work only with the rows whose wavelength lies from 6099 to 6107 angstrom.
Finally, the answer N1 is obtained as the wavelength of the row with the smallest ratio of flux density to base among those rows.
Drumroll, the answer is 6102.46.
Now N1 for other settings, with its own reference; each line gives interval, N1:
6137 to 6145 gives 6137.69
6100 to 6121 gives 6102.46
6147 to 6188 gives 6161.76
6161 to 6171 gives 6161.76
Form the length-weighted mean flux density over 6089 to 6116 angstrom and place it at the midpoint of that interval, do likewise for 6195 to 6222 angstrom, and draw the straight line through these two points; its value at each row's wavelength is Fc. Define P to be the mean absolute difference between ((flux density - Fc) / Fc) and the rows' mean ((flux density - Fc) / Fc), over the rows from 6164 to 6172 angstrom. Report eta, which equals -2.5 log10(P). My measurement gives 2.9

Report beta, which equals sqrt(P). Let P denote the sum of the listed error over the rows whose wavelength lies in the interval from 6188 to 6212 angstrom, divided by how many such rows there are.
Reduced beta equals 0.83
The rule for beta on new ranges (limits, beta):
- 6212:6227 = 0.82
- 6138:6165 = 0.83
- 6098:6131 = 0.86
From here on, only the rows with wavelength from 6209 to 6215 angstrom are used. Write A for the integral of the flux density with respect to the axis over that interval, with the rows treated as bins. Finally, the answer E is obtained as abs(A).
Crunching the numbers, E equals 74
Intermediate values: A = 74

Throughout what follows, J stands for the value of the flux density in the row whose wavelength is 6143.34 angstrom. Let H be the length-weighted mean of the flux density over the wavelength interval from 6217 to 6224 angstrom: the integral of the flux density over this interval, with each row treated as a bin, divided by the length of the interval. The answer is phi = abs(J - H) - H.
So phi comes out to -8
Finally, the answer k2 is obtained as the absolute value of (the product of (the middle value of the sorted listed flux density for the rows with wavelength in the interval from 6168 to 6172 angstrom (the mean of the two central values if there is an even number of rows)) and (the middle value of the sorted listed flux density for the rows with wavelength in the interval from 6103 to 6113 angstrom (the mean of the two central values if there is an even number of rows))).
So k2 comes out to 187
